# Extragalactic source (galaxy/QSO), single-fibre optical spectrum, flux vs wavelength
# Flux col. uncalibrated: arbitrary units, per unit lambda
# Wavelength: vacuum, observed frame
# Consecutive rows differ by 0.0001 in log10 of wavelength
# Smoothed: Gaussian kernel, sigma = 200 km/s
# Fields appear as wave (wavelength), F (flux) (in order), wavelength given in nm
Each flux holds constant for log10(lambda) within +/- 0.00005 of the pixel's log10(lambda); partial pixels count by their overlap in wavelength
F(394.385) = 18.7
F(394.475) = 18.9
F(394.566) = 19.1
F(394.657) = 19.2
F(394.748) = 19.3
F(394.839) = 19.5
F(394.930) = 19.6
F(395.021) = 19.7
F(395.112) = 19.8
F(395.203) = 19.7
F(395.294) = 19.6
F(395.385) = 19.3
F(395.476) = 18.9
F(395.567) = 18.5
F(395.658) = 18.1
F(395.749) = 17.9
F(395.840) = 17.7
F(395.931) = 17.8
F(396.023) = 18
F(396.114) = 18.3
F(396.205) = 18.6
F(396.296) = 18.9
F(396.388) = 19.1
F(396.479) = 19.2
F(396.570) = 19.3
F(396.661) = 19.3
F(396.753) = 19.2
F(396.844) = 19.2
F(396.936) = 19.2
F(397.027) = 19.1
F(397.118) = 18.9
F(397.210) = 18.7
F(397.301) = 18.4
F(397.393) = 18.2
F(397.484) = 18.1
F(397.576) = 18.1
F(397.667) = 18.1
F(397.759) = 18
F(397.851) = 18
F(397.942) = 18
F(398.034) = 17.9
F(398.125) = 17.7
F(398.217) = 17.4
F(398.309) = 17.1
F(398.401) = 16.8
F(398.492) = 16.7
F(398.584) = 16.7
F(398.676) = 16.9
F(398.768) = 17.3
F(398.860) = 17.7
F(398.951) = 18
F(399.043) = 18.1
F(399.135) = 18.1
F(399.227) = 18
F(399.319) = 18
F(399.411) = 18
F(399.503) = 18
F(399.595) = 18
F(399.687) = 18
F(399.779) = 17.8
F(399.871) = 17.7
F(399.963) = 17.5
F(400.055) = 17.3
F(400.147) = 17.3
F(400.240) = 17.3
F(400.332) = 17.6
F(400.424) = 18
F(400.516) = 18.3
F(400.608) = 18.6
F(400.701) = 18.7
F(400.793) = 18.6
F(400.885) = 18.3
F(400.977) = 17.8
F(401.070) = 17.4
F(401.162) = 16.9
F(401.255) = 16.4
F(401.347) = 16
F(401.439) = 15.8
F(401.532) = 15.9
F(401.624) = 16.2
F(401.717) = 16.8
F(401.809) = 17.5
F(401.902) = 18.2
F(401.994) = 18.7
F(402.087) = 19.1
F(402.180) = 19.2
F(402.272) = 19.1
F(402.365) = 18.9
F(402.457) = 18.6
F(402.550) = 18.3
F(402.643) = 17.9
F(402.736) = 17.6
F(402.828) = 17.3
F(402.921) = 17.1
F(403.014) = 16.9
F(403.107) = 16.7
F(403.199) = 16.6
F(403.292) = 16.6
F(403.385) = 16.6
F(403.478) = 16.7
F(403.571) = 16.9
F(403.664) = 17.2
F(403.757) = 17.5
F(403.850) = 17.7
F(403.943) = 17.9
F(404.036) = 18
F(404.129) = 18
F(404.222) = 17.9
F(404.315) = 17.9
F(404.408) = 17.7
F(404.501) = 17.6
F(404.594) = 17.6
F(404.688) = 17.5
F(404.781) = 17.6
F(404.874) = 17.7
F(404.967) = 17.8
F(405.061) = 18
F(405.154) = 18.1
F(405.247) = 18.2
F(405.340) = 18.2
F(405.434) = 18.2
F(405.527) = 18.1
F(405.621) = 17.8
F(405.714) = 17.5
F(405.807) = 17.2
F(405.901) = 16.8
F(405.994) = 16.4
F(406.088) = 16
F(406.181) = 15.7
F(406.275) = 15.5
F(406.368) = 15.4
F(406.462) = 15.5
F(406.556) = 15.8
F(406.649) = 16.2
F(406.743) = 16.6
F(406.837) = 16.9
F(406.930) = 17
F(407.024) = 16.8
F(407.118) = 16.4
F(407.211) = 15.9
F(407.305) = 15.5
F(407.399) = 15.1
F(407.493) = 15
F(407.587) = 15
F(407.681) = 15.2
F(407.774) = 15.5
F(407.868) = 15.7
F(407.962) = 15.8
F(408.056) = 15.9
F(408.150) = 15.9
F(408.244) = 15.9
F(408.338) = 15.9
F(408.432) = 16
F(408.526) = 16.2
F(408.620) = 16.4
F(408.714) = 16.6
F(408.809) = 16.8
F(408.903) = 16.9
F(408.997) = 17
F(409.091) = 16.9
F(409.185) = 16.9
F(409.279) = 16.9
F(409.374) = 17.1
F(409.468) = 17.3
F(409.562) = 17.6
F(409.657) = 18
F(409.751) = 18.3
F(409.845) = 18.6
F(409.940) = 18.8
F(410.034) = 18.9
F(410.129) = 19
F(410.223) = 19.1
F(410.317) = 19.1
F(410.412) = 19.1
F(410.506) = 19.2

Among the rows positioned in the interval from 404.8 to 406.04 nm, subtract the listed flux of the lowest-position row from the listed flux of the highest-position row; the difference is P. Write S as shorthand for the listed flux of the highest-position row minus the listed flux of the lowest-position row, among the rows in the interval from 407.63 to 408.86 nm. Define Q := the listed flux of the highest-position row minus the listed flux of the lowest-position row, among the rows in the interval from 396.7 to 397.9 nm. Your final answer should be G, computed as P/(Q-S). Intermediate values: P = -1.3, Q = -1.2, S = 1.60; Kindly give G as 0.5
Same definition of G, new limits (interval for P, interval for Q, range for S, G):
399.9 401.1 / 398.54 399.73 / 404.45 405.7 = -0.1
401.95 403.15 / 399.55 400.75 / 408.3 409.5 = 2.9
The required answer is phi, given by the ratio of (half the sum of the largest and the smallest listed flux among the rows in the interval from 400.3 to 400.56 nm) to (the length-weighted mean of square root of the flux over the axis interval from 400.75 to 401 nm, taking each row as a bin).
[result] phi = 4.2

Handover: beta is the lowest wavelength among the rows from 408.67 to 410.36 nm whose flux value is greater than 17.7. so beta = 409.657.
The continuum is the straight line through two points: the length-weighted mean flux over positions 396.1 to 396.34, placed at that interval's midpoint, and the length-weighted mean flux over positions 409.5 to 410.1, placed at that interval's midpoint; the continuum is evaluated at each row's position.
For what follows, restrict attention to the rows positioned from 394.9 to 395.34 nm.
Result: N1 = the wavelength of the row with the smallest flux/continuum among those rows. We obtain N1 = 394.930 nm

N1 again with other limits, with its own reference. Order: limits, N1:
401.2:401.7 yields 401.439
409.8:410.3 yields 409.845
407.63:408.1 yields 407.681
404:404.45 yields 404.408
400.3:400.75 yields 400.332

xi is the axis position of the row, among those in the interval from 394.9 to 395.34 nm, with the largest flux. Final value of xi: 395.112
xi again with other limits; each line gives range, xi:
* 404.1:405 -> 404.129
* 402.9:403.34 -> 402.921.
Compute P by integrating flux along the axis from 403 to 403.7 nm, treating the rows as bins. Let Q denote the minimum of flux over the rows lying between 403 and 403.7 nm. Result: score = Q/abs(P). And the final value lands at 1.41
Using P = 11.7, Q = 16.6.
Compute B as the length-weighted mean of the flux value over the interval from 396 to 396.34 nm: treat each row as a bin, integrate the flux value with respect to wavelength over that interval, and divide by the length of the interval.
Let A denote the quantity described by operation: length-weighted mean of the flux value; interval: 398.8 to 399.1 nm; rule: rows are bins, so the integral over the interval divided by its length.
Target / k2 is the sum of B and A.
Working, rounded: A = 17.9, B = 18.5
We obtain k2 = 36.5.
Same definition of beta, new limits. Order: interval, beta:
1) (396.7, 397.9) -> 396.753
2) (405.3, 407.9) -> 405.340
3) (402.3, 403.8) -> 402.365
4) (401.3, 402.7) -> 401.902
